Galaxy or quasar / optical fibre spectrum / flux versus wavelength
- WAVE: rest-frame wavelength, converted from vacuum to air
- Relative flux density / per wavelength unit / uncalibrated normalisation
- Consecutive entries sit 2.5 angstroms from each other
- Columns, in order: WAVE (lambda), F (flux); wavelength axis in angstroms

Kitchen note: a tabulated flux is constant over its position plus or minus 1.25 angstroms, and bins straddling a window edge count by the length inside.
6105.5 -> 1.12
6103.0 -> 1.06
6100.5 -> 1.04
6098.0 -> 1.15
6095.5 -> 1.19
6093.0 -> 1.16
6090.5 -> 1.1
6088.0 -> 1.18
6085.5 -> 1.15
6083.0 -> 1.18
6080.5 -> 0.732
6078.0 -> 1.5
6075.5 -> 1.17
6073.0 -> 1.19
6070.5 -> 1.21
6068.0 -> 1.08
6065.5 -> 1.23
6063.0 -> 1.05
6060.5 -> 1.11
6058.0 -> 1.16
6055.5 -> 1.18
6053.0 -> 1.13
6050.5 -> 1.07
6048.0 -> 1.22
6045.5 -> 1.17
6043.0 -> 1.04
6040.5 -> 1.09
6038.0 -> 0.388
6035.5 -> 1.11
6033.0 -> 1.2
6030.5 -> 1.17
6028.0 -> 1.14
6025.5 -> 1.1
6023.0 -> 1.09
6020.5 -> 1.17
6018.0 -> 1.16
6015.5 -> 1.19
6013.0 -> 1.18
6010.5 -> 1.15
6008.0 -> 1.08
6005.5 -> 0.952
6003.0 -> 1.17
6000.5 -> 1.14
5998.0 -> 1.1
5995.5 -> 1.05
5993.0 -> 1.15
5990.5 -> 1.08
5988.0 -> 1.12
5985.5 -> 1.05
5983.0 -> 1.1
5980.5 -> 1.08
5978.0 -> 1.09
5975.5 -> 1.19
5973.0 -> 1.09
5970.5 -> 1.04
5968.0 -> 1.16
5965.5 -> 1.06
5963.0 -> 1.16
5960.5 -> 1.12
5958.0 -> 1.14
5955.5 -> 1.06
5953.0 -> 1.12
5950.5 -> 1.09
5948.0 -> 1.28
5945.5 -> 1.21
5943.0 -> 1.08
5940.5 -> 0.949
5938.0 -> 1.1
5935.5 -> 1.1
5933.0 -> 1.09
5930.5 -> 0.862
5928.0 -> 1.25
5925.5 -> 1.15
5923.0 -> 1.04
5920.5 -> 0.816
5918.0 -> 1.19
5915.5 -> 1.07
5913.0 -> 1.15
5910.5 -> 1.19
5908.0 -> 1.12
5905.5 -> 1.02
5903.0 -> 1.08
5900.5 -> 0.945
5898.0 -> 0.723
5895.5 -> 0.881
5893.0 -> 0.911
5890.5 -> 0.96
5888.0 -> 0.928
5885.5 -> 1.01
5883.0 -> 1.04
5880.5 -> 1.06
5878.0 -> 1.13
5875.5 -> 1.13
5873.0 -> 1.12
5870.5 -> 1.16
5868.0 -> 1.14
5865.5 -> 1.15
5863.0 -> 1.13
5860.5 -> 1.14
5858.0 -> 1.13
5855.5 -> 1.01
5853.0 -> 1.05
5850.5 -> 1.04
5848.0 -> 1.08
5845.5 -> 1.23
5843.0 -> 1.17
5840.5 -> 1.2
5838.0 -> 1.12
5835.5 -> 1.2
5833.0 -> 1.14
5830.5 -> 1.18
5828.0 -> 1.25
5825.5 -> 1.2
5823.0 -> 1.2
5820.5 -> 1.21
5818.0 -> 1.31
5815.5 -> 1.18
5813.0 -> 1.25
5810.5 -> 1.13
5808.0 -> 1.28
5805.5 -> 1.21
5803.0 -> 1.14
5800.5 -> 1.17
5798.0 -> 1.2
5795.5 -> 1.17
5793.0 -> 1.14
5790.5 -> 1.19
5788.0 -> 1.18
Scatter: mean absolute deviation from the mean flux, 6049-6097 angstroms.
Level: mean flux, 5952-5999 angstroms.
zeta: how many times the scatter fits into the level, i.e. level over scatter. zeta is 14.0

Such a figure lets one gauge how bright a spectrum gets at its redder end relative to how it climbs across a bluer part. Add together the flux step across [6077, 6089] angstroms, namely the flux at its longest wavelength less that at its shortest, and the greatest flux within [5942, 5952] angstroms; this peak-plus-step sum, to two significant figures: 0.96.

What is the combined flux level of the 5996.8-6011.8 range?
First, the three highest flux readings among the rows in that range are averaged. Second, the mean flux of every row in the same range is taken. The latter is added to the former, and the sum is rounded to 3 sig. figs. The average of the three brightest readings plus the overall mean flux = 2.25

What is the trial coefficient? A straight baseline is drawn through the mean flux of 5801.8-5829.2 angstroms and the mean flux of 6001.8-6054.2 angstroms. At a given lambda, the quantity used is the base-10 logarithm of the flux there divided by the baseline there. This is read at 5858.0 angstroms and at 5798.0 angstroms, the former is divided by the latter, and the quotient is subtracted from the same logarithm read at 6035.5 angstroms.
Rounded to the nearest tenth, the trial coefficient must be -2.6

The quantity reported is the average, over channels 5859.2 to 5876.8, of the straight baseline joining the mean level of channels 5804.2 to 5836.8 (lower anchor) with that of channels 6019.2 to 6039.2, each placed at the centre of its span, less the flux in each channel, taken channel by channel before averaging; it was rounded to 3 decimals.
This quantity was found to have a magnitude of 0.035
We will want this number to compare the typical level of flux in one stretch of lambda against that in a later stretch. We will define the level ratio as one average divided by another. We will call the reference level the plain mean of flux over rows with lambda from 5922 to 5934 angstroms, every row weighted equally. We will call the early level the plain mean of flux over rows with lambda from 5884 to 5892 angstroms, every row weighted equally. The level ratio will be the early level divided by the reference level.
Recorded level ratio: 0.896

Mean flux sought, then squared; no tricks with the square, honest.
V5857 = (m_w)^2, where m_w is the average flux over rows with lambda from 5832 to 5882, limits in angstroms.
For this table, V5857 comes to 1.27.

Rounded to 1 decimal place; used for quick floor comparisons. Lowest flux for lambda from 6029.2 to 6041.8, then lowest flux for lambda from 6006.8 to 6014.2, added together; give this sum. 1.5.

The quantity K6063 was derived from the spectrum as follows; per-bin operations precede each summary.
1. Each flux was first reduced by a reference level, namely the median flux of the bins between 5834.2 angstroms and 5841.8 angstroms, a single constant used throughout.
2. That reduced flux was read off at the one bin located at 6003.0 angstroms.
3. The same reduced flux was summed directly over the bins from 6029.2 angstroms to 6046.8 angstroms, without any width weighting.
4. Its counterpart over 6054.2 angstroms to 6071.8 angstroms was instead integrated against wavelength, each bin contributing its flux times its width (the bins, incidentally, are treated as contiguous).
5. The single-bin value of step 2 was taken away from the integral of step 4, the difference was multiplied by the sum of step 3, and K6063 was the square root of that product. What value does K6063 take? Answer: 1.1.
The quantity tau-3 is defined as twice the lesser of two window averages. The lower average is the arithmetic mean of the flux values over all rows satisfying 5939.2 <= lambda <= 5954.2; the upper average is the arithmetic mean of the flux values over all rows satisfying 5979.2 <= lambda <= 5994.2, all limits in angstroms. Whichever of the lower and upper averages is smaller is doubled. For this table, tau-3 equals 2.19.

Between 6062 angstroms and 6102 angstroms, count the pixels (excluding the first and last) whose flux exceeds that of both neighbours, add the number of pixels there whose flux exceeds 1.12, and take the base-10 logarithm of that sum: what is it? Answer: 1.23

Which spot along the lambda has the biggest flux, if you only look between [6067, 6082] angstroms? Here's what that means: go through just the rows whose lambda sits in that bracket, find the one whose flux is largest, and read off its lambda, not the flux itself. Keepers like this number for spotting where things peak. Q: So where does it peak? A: 6078.0 angstroms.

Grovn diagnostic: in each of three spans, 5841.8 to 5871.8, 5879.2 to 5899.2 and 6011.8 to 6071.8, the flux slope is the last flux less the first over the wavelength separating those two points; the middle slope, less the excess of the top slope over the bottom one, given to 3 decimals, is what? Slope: -0.020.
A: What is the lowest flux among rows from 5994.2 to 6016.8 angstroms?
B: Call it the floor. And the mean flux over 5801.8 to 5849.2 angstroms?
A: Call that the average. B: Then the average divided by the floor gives 1.25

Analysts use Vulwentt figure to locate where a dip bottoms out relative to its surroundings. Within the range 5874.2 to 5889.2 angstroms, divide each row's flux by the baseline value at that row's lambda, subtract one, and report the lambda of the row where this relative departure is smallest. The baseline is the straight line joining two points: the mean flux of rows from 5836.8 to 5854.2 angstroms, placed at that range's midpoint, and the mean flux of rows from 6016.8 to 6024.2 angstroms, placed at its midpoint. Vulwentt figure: 5888.0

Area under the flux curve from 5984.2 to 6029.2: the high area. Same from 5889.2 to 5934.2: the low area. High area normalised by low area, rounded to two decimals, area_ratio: 1.09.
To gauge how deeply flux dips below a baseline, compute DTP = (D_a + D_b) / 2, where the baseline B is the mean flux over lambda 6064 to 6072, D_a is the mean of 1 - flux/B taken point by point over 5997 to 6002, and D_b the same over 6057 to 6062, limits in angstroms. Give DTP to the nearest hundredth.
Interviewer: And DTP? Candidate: 0.04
